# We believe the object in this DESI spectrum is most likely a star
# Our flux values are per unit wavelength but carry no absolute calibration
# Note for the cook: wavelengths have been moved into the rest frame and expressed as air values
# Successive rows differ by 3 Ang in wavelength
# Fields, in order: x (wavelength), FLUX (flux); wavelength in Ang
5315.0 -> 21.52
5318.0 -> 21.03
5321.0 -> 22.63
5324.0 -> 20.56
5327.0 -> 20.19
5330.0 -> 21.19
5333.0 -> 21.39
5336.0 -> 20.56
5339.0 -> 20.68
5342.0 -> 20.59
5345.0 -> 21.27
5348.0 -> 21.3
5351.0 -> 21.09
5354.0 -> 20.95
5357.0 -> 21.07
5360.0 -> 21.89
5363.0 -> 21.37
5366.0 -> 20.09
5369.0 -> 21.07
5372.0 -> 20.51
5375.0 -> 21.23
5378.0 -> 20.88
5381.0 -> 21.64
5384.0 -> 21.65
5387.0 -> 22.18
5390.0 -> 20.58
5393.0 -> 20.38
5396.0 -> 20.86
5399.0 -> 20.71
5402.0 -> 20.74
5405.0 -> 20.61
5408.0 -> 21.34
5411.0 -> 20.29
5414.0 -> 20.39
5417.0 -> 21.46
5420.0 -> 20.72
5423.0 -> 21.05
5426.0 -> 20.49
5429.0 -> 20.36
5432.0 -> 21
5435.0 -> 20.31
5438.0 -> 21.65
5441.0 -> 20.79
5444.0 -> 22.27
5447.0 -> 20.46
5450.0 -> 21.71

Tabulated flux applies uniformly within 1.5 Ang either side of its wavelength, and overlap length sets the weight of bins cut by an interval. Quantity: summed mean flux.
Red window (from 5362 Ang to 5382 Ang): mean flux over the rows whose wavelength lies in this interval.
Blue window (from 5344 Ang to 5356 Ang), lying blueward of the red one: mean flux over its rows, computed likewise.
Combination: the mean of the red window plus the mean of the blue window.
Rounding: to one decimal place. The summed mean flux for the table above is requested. 42.1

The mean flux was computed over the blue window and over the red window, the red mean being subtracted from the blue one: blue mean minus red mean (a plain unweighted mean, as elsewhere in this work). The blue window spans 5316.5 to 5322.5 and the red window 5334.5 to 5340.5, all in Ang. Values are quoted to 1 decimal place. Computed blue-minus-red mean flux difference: 1.2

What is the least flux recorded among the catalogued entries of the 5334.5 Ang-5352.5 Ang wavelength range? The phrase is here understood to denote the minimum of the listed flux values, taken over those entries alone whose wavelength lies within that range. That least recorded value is 20.56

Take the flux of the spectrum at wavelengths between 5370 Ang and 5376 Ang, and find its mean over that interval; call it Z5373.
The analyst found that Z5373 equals 20.9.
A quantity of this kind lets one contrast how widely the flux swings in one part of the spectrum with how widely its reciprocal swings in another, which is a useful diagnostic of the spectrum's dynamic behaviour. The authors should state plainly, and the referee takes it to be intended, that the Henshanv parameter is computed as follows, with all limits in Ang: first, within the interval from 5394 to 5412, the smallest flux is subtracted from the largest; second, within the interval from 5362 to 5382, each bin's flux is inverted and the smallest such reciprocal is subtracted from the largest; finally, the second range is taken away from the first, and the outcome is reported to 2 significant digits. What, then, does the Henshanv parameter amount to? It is 1.0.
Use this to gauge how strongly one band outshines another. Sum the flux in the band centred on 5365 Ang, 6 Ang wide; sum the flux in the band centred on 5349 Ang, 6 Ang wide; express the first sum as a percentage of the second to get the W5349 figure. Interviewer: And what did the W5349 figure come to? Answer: 98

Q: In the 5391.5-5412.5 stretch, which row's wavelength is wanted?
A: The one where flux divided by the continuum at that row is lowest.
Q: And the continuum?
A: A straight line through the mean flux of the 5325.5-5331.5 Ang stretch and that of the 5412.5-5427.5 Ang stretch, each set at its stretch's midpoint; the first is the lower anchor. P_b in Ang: 5411.0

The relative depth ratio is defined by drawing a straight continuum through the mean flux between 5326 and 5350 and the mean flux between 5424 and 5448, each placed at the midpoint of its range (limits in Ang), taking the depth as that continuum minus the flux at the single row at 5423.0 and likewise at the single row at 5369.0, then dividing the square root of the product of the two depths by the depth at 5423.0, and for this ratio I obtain -1.1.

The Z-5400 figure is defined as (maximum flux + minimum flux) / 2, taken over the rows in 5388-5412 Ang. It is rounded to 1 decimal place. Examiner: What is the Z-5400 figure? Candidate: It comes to 20.8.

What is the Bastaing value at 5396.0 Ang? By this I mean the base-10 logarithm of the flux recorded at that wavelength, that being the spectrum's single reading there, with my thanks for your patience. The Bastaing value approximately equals 1.32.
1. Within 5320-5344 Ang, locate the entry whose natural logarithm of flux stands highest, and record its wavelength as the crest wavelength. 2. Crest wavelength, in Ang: 5321.0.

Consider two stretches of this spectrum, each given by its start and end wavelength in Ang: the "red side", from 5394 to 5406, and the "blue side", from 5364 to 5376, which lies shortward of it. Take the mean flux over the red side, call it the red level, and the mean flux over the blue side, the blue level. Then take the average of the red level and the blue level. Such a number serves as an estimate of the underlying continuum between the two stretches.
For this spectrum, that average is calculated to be 20.73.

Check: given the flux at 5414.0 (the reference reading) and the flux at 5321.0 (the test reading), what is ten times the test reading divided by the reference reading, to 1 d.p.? 11.1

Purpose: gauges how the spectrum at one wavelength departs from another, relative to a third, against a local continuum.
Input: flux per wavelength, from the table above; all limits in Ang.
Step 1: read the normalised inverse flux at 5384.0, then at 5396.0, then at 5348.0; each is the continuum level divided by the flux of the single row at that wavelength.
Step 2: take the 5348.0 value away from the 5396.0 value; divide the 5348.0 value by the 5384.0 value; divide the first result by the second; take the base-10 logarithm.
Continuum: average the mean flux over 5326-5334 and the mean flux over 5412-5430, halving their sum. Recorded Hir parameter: -1.69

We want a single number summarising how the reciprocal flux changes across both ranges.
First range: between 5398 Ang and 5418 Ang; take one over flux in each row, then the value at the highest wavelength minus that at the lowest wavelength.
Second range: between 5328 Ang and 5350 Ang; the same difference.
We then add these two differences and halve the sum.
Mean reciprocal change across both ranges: -0.0010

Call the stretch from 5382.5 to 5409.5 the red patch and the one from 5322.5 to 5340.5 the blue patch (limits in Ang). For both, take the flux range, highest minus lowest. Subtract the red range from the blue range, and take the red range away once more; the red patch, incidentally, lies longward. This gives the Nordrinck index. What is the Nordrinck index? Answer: -2.4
